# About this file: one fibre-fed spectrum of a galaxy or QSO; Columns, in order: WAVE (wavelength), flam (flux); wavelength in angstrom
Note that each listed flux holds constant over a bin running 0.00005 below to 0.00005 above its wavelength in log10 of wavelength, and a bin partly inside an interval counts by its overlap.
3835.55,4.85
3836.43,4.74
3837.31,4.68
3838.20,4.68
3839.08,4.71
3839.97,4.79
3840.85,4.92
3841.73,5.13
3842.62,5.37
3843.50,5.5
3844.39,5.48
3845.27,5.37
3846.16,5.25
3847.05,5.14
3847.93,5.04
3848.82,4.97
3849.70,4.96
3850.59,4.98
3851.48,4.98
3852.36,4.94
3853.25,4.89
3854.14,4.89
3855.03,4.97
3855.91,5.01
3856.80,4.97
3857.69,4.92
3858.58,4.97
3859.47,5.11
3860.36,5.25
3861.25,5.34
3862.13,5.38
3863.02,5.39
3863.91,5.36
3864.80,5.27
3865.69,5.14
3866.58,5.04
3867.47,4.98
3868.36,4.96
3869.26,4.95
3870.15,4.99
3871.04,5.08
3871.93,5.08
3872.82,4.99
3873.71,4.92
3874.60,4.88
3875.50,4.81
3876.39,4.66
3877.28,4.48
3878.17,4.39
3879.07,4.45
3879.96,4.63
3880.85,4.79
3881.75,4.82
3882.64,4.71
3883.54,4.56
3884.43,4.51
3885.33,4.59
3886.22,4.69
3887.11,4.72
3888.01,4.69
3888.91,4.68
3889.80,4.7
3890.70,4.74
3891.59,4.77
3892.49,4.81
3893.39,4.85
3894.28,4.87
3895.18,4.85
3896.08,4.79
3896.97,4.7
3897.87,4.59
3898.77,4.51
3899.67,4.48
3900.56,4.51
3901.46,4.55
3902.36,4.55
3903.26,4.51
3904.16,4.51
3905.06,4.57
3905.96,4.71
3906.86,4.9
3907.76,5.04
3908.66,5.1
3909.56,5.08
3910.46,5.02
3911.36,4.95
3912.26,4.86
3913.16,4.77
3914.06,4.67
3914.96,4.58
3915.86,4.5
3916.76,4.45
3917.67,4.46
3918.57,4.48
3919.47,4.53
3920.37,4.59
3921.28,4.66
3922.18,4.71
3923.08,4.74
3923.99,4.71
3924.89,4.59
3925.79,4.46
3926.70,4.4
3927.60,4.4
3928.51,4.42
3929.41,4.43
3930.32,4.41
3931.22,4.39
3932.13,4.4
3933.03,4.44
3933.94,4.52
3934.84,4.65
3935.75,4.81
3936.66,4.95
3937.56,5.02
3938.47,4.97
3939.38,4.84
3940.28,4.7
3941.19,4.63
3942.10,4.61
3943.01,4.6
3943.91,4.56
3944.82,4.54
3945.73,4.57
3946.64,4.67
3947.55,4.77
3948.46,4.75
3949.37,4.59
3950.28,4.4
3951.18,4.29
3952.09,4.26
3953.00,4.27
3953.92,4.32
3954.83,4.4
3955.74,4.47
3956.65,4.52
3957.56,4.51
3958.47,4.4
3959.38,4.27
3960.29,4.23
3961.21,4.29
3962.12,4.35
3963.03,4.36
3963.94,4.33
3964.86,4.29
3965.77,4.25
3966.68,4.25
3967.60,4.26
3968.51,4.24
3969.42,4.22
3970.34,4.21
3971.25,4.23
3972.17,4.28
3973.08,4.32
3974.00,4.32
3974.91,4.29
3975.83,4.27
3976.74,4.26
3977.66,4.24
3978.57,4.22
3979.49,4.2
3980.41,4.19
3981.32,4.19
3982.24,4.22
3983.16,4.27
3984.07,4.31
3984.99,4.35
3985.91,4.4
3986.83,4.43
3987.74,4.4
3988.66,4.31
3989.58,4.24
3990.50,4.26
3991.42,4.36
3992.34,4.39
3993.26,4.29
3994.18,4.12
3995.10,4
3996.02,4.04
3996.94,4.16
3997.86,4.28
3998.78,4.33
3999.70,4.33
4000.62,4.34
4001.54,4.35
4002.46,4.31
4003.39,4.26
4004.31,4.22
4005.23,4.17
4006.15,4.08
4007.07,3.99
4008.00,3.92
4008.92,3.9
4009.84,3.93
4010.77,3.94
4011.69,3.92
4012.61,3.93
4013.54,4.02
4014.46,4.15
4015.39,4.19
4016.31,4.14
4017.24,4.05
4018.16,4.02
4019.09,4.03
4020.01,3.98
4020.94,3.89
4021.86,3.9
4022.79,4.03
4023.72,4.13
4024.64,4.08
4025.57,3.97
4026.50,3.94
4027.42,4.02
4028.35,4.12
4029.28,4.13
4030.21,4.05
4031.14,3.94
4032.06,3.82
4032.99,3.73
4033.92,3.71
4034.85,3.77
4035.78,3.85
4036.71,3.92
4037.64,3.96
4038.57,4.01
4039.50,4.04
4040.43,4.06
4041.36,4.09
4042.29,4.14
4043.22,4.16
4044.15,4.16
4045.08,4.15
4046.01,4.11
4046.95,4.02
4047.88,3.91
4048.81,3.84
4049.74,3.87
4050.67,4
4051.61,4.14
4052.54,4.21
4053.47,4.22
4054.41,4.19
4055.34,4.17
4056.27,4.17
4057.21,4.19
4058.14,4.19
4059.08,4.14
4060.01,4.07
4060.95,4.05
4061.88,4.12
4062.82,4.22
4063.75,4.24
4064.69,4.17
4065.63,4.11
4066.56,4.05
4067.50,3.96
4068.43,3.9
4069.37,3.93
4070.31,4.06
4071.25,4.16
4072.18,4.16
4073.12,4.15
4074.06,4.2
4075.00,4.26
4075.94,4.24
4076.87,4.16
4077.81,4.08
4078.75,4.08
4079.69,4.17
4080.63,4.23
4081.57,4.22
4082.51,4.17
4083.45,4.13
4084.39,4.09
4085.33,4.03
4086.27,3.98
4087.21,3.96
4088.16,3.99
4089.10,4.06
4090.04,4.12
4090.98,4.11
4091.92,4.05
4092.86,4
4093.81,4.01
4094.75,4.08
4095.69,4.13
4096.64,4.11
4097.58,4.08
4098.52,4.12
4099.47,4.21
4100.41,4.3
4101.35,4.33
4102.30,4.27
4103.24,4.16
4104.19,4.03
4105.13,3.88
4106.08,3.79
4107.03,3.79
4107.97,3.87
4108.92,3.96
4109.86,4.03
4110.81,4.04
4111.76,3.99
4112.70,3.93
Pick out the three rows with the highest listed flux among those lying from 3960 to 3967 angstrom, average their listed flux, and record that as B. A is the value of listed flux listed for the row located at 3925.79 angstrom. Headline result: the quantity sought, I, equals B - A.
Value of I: -0.11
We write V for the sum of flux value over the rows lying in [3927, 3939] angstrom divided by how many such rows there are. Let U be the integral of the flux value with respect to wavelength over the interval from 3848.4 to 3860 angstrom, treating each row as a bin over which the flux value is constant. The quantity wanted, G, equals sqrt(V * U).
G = 16.3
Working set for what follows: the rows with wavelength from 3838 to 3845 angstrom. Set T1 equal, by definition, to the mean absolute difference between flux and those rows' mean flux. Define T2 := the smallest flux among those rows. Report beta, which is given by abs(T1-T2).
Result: 4.38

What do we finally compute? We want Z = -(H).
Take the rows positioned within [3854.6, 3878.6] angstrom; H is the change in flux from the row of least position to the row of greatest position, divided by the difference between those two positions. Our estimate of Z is 0.025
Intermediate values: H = -0.03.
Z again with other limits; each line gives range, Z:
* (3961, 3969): 0.007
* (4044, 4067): 0.005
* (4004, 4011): 0.043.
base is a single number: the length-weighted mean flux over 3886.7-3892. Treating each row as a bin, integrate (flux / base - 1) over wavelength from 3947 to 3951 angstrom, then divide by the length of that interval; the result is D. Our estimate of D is -0.02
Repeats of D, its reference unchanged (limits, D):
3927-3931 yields -0.06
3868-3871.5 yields 0.06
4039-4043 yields -0.13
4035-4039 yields -0.17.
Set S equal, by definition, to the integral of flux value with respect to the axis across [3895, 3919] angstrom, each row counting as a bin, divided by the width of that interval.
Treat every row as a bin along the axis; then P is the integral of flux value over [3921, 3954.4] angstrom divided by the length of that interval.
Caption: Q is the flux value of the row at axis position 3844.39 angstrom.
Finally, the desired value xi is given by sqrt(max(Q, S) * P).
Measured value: 5.01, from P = 4.6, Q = 5.48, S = 4.7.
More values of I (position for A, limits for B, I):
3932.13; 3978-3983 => -0.19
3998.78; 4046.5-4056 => -0.12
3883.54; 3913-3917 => 0.11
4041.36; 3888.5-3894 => 0.72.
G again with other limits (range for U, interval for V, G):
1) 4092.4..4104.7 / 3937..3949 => 15.5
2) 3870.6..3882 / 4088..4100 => 14.9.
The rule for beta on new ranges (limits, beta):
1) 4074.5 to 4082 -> 4.02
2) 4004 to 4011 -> 3.80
